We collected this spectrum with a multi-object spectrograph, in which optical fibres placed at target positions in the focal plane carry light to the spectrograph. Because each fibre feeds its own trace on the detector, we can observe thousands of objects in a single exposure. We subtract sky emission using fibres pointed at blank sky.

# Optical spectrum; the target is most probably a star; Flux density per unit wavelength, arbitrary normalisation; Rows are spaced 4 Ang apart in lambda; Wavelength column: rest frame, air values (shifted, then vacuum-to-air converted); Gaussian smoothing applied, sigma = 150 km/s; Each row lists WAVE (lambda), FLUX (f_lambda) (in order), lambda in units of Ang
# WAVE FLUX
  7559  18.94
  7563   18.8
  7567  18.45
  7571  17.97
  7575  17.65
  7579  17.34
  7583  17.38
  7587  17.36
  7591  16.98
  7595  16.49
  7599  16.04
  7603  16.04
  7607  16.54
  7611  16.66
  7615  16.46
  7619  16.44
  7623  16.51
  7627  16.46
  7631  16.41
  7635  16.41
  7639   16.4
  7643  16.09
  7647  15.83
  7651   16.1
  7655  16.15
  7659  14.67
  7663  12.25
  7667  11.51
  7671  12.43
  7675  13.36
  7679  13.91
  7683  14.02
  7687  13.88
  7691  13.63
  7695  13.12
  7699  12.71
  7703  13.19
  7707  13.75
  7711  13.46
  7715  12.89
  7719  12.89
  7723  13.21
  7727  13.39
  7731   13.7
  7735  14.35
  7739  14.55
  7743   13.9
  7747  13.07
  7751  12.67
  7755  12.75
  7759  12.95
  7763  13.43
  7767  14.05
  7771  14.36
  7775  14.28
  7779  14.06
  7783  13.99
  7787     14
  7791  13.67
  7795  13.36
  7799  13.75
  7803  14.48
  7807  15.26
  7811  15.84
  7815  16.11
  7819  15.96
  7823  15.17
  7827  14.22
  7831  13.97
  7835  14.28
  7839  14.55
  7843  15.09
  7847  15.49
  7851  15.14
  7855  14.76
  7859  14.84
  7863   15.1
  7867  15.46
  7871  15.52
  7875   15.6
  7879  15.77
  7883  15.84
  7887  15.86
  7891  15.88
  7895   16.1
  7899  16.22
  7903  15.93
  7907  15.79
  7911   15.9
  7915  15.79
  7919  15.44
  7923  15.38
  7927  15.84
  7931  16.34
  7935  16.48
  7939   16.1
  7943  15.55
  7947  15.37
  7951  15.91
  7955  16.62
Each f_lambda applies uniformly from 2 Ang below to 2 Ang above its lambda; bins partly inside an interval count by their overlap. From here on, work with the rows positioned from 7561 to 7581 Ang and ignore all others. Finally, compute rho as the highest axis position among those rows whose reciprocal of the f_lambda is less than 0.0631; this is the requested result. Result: 7579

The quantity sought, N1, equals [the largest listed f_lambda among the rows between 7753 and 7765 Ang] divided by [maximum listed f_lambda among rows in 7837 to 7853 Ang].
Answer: 0.87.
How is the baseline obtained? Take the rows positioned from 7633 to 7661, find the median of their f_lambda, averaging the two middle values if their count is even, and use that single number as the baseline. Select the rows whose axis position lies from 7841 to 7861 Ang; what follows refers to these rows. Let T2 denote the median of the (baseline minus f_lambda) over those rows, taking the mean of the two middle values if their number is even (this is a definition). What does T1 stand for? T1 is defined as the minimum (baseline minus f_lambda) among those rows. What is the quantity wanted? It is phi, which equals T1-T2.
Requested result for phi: -0.4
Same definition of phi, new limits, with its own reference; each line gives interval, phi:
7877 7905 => -0.3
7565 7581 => -0.6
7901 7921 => -0.1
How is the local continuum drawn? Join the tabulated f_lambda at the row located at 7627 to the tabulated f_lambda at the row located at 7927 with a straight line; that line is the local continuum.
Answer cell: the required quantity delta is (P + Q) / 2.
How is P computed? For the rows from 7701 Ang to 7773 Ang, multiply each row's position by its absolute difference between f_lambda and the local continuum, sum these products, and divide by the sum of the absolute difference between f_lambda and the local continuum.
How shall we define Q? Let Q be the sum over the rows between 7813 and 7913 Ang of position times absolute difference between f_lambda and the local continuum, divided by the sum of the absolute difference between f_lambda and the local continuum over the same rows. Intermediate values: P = 7735.9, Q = 7846.2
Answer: 7791.1 Ang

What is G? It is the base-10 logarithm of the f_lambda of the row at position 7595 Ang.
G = 1.22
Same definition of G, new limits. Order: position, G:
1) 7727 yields 1.13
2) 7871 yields 1.19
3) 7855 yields 1.17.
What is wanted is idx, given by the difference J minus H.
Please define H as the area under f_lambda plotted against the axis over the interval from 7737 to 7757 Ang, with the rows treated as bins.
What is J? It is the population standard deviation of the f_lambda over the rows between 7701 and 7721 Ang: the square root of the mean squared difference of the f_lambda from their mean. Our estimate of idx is -267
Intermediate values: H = 268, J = 0.3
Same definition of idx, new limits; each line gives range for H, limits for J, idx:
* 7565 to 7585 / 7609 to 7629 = -355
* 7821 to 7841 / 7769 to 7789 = -289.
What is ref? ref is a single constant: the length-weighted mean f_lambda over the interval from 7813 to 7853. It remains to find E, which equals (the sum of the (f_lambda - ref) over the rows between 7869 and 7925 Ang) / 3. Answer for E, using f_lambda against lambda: 4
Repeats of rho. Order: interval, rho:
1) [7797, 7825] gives 7819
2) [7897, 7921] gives 7911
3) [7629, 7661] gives 7655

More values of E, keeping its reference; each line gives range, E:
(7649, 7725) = -9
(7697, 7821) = -12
